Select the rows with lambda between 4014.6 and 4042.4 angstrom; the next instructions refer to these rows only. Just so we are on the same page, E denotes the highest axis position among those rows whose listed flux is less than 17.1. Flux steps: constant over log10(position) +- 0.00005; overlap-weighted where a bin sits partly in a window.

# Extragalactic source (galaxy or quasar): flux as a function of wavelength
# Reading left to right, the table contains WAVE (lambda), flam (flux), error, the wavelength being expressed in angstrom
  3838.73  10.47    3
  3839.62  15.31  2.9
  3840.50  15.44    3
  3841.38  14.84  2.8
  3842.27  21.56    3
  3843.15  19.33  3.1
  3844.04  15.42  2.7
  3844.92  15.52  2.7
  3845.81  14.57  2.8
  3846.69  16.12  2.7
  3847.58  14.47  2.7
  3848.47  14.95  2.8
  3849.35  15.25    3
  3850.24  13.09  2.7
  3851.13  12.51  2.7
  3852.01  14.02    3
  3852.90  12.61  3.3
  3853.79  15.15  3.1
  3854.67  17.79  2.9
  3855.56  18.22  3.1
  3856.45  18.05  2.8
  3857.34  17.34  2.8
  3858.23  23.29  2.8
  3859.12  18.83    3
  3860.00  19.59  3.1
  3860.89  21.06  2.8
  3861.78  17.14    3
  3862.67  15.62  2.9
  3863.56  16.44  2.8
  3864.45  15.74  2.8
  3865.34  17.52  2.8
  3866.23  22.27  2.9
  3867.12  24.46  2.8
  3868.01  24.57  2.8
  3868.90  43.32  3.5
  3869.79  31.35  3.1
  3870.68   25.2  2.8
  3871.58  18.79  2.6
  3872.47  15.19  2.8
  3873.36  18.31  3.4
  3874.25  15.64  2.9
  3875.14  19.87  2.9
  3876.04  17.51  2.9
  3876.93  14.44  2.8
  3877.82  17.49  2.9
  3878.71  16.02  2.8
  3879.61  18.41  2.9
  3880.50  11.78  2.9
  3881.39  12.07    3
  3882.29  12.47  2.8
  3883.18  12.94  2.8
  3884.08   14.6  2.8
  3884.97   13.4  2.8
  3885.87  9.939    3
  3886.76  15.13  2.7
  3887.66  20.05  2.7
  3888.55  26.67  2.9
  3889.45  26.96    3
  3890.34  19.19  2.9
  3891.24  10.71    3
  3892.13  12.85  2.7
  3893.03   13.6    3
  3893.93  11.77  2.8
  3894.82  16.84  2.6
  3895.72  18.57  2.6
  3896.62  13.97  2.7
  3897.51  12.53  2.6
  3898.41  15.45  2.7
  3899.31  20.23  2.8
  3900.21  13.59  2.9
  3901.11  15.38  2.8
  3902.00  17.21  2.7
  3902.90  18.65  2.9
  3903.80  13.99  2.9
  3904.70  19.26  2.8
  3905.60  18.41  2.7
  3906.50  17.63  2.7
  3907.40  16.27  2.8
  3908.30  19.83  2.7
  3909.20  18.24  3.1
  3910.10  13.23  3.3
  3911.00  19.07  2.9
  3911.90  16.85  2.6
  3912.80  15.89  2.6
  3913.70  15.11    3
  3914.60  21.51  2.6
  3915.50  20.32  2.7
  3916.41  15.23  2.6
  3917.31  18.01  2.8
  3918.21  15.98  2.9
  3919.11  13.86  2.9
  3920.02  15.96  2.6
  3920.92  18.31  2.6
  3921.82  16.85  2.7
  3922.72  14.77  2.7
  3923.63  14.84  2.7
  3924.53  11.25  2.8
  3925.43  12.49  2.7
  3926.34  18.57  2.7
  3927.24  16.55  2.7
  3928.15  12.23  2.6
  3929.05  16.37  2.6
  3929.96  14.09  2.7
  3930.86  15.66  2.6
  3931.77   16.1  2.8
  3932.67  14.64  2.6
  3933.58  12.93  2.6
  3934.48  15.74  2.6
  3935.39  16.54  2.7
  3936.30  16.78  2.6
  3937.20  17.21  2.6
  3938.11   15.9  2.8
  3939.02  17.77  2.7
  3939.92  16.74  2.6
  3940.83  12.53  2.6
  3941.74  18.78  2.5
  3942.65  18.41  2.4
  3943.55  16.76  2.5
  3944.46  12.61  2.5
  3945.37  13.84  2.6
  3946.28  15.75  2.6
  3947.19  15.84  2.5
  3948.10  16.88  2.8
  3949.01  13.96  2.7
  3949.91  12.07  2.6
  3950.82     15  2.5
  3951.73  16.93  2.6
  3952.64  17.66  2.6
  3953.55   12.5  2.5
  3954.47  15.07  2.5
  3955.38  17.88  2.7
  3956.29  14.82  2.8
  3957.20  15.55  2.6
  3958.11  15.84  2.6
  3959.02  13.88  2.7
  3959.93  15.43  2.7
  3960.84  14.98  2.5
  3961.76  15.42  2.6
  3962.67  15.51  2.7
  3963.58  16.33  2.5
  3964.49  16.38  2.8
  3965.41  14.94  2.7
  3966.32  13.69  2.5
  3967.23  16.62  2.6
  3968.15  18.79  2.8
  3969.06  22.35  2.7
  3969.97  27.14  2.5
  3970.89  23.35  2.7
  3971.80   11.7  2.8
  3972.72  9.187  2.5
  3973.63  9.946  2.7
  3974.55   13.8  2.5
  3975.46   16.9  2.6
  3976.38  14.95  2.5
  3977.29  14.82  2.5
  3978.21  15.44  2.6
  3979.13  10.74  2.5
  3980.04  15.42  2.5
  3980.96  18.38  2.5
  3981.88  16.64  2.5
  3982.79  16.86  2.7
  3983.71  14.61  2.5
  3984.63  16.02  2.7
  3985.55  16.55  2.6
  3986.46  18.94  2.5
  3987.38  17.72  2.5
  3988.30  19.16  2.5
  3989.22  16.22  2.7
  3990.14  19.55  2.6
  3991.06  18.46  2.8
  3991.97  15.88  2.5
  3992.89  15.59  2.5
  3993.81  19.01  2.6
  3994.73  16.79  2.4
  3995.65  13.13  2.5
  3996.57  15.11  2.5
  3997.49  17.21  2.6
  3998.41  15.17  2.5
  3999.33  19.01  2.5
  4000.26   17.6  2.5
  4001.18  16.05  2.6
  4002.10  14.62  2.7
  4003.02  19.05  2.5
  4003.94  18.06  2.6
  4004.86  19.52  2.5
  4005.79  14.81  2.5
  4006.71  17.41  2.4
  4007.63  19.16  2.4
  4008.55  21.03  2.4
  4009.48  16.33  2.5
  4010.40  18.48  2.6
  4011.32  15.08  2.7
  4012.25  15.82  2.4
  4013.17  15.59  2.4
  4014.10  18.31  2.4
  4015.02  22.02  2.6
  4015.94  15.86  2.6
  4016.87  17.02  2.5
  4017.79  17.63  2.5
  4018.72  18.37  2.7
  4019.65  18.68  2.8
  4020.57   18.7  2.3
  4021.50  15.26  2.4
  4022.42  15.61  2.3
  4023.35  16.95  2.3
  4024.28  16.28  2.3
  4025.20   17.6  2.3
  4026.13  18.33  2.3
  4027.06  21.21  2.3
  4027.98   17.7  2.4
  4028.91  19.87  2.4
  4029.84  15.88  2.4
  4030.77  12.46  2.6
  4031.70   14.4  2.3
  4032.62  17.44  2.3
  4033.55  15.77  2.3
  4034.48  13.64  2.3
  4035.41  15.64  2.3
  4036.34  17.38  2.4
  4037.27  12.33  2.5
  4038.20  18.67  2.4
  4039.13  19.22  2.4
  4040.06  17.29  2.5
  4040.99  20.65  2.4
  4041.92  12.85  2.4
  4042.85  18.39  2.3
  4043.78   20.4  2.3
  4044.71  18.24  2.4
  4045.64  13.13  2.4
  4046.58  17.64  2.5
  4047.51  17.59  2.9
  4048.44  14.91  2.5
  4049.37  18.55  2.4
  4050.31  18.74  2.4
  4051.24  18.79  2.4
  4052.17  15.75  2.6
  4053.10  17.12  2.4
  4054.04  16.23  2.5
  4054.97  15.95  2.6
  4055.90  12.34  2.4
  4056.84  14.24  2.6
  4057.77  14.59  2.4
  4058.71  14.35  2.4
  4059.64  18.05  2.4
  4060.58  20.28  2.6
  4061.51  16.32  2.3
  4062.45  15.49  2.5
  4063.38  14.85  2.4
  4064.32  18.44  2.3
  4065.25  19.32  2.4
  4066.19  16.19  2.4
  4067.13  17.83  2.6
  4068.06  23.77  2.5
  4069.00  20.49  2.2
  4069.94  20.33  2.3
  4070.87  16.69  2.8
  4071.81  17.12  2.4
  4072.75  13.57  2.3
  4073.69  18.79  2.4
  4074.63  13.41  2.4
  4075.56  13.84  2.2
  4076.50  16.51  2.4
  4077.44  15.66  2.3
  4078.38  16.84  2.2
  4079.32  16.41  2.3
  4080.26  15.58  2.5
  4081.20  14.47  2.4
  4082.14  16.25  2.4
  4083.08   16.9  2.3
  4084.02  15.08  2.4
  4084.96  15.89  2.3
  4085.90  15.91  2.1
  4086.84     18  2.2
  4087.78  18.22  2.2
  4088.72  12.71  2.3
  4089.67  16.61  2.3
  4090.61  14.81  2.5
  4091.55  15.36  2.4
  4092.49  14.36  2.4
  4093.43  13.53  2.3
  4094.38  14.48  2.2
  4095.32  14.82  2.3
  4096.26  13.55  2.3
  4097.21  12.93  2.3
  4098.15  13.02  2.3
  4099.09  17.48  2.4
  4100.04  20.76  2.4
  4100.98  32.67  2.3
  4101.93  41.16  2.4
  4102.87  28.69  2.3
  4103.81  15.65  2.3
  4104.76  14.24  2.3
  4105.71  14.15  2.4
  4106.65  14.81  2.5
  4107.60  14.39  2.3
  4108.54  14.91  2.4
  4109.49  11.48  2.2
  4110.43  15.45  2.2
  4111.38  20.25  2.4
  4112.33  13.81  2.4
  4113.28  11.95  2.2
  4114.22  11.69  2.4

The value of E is 4041.92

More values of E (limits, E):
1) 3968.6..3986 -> 3985.55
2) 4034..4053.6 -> 4052.17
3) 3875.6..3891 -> 3886.76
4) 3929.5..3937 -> 3936.30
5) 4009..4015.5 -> 4013.17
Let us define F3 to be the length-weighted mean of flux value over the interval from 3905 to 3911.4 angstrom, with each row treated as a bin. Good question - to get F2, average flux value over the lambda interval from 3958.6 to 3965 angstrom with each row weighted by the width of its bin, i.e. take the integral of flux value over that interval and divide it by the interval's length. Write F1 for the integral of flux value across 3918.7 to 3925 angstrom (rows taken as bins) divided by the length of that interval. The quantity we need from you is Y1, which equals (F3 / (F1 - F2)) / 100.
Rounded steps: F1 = 15.1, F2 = 15.4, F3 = 17.6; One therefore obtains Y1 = -0.6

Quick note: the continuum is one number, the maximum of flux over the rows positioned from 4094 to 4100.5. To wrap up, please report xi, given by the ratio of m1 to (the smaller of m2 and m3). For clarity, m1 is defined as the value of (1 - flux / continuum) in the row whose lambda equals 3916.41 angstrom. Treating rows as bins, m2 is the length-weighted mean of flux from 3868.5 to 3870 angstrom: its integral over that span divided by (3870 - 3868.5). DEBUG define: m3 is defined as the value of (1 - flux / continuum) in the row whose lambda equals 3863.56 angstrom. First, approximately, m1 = 0.27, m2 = 38.1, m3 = 0.21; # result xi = 1.3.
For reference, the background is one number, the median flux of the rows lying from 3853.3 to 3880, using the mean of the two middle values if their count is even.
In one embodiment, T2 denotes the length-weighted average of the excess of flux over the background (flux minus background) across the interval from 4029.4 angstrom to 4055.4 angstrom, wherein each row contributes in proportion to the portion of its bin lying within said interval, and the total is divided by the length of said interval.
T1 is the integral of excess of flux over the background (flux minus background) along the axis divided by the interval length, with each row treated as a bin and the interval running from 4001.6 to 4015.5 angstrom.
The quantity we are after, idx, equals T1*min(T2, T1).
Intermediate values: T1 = -0.5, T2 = -1.5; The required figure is 0.7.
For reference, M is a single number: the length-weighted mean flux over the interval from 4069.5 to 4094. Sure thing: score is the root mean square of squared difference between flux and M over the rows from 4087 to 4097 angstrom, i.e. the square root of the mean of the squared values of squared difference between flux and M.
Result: 4.5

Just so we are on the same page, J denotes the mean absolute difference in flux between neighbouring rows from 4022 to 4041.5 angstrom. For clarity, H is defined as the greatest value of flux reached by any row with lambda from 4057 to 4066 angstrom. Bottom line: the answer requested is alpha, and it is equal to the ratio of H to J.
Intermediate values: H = 20.28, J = 2.5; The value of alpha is 8.1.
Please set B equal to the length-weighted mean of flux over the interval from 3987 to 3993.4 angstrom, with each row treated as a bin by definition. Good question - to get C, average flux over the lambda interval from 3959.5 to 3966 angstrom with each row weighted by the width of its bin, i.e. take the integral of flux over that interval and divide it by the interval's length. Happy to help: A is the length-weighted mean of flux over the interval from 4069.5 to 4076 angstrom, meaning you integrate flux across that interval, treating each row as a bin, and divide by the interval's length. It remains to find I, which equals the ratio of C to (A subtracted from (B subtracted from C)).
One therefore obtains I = -0.85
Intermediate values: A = 16.3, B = 17.5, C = 15.5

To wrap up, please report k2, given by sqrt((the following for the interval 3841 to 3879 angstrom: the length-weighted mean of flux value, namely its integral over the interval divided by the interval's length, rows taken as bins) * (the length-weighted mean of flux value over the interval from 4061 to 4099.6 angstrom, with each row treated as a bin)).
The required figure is 17.2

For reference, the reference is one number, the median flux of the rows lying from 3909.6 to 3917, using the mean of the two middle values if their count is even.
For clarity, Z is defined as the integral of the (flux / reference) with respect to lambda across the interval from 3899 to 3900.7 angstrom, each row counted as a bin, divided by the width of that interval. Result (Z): 1.01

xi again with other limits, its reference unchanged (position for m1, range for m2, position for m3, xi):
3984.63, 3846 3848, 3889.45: -0.8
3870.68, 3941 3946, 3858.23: 1.8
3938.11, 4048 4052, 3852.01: 0.7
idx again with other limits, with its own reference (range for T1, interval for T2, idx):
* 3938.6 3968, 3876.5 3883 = 9.2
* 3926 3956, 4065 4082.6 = 6.3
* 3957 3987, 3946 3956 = 5.9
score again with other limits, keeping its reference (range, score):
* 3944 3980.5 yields 25.5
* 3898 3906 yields 8.4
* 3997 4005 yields 6.8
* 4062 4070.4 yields 23.5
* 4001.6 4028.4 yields 11.3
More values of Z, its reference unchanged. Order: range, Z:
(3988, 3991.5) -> 1.12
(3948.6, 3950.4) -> 0.80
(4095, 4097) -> 0.85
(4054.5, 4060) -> 0.91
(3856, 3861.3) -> 1.20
